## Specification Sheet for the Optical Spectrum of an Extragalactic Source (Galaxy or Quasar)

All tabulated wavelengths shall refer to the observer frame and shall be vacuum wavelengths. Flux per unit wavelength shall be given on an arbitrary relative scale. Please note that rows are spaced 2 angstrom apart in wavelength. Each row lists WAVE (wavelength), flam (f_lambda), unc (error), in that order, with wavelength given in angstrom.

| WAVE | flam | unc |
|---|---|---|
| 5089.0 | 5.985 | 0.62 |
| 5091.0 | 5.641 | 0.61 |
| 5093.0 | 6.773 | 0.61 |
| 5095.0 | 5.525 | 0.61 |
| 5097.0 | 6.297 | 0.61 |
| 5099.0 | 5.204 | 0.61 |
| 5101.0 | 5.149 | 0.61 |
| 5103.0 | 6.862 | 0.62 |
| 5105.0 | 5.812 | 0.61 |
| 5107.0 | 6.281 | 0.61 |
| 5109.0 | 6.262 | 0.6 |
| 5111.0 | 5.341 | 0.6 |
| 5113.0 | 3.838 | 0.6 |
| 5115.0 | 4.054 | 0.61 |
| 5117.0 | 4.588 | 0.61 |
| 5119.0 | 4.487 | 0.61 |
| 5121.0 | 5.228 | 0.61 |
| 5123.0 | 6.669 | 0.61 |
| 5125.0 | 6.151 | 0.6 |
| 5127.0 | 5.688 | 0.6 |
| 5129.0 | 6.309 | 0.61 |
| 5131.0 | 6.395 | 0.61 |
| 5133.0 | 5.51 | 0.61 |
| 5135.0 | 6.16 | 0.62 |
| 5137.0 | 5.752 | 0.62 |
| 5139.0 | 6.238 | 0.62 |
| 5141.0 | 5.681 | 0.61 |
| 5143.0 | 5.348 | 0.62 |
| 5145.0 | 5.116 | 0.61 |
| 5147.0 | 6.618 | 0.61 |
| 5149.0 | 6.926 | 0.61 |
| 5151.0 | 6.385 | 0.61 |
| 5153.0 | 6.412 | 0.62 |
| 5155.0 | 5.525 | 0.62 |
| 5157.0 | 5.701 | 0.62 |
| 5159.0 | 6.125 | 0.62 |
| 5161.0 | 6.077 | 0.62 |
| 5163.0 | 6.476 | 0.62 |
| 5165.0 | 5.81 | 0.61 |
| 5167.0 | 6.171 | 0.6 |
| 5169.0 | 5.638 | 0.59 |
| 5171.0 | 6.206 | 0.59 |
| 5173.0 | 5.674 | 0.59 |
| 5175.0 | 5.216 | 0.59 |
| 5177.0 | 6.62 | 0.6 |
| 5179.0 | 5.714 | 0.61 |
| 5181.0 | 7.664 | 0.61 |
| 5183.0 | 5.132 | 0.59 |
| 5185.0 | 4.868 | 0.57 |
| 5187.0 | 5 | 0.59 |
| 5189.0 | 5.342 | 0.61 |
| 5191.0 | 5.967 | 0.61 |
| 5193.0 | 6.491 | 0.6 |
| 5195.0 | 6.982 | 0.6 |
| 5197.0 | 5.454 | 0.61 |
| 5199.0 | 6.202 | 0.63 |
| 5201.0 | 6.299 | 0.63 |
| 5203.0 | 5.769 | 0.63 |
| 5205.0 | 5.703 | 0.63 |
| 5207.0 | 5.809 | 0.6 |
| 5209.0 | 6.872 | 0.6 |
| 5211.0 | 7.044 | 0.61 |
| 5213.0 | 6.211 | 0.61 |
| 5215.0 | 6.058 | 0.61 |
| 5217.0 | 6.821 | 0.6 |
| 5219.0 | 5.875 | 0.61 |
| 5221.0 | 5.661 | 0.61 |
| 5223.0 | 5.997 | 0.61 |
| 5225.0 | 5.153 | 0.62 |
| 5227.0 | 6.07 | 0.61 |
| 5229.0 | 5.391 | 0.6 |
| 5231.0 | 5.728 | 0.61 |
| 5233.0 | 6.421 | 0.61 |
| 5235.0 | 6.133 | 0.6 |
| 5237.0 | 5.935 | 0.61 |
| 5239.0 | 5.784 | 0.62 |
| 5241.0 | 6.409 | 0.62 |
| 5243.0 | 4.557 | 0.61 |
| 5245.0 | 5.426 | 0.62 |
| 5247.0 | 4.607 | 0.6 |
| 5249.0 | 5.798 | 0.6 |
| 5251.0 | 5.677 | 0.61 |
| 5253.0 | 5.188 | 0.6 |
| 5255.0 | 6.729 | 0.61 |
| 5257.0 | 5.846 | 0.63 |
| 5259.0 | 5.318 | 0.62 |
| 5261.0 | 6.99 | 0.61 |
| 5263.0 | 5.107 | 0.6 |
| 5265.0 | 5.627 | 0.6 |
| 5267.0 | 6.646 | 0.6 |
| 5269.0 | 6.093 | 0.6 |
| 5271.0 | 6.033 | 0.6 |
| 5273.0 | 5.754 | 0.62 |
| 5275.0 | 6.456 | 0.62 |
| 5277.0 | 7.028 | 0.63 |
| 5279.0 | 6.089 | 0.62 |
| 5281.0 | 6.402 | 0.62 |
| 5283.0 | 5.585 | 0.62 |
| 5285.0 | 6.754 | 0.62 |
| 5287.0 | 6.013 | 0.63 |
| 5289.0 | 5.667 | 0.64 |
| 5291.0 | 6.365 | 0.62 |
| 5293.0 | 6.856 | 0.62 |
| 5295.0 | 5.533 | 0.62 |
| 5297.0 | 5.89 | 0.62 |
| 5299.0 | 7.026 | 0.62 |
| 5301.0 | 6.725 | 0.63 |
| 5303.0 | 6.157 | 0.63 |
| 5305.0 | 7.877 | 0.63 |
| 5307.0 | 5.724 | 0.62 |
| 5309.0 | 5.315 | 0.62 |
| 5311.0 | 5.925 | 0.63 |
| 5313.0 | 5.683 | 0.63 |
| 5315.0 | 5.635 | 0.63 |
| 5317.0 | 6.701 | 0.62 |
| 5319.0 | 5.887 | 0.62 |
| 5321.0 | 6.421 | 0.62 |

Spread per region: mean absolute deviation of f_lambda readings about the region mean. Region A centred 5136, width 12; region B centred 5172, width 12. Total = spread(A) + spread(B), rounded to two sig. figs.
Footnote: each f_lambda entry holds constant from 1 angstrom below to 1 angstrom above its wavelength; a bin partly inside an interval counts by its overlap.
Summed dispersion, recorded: 0.72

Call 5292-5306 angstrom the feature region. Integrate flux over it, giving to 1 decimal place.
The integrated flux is 92.1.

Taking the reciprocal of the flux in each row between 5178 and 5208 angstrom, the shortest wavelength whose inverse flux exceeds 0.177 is 5183.0 angstrom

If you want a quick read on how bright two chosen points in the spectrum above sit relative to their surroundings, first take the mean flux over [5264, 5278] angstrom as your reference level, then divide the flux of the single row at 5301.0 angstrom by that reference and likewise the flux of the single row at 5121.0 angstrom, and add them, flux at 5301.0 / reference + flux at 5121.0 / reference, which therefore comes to 1.92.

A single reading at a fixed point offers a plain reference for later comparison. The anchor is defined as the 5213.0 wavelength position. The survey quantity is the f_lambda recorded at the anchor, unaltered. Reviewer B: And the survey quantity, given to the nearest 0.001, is 6.211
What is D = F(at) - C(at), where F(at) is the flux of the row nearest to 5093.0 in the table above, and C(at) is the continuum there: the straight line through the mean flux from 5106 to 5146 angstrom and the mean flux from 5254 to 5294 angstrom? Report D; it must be 1.4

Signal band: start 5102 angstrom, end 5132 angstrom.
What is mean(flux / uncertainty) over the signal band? 9.21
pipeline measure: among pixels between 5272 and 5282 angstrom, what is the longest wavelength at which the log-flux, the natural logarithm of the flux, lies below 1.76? 5273.0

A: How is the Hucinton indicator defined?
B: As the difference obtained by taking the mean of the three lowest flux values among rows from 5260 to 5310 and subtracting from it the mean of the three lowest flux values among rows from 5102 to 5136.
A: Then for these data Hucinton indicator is 1.2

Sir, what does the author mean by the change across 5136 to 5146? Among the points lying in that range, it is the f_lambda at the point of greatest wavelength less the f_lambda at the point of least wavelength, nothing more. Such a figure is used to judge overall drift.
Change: -0.6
